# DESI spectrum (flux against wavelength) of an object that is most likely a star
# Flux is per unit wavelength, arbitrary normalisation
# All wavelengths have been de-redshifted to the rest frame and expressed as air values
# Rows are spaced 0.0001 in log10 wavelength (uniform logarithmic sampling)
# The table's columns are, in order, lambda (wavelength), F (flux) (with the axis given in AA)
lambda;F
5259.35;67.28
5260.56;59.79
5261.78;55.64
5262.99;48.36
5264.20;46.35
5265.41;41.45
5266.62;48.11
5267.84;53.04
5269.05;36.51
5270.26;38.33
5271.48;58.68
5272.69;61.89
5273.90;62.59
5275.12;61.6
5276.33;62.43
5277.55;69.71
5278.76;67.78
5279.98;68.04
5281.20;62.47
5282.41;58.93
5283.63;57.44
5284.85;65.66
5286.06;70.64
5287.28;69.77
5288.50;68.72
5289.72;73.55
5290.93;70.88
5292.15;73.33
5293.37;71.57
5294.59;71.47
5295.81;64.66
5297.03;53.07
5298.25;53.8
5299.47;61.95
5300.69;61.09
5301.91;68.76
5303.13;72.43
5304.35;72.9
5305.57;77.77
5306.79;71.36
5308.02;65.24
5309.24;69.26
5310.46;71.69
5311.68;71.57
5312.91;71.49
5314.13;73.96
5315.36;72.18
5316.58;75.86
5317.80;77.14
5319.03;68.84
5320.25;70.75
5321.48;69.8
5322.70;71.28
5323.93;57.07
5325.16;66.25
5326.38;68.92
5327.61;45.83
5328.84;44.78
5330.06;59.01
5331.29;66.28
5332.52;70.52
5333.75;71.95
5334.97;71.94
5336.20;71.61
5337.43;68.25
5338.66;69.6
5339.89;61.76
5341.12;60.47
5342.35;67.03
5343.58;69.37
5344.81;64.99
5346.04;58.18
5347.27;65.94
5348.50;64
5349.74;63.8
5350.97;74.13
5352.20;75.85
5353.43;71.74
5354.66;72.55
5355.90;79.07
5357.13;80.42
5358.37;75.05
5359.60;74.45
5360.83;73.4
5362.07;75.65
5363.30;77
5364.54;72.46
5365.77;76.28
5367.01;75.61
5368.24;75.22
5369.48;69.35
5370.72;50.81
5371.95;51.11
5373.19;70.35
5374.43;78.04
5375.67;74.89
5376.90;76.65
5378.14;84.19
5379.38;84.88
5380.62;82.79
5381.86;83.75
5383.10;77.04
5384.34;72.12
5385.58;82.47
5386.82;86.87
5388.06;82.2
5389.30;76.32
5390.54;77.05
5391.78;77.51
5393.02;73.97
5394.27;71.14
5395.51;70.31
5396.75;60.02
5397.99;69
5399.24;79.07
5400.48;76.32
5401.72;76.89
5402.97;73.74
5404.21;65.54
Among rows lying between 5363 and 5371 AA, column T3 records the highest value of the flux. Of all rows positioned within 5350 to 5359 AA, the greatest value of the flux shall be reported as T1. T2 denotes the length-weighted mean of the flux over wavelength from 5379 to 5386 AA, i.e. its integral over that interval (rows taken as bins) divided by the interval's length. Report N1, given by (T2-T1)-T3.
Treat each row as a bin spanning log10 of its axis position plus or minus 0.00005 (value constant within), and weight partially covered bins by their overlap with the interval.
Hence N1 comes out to -77.2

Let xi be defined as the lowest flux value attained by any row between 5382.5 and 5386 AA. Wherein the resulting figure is 72.12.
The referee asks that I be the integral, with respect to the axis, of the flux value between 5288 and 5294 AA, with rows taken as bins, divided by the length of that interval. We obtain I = 72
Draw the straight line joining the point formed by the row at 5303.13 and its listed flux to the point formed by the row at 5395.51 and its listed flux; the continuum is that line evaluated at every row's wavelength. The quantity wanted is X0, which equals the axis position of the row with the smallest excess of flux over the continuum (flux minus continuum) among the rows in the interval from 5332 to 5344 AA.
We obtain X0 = 5341.12 AA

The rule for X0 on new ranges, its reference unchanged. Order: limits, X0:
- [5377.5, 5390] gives 5384.34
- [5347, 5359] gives 5349.74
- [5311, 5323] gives 5319.03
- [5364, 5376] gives 5370.72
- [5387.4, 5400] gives 5396.75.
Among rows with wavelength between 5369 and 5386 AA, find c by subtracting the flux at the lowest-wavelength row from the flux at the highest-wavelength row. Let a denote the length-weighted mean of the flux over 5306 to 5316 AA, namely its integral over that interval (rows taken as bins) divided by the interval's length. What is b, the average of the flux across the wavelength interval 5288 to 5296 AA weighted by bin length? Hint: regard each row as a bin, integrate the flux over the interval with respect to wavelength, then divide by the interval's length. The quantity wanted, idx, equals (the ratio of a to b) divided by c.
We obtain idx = 0.08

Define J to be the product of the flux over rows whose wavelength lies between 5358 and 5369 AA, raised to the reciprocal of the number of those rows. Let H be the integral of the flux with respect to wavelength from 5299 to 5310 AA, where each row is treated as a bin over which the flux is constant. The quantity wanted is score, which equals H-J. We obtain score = 685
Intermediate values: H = 760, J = 75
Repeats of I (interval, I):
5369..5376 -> 65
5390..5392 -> 77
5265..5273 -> 48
